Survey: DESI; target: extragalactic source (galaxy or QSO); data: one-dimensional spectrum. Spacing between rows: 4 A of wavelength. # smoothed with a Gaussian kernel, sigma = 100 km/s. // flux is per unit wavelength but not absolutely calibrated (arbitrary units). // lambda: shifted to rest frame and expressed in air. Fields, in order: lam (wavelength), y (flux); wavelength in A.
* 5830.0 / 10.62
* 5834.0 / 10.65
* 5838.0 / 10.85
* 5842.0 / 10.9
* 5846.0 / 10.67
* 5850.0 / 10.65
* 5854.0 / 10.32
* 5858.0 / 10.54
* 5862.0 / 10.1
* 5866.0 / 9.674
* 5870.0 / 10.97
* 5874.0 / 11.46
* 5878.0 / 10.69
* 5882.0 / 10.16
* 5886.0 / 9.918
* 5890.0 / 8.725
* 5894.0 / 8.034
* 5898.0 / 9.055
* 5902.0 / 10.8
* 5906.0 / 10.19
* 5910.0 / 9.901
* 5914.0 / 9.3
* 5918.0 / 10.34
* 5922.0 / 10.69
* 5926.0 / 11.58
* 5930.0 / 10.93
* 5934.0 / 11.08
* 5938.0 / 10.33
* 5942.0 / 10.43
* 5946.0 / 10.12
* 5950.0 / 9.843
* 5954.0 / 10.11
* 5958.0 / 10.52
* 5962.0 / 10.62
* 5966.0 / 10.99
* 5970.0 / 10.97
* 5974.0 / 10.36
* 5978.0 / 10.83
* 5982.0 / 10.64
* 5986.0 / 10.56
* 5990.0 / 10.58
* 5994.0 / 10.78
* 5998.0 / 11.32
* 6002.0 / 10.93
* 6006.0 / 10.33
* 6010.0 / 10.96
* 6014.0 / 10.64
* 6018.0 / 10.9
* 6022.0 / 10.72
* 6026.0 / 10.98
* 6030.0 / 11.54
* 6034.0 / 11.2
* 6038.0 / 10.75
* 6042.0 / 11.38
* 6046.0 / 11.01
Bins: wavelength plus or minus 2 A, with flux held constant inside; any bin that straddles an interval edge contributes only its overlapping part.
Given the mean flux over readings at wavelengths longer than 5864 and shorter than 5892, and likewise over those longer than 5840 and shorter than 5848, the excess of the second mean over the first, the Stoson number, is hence 0.56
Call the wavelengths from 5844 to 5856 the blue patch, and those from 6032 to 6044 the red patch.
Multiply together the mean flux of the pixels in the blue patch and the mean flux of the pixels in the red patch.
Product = 117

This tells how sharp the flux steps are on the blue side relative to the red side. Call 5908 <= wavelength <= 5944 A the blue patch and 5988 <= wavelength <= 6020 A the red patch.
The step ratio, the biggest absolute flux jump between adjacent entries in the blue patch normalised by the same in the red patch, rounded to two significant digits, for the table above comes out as 1.7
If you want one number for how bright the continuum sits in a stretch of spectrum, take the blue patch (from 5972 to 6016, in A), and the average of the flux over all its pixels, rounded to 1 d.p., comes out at 10.7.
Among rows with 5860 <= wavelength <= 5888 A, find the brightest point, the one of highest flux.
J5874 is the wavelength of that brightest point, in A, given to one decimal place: 5874.0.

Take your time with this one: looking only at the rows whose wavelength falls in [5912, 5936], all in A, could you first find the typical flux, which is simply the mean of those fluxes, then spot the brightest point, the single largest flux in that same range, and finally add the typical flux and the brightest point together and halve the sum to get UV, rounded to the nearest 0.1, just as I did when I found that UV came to 11.1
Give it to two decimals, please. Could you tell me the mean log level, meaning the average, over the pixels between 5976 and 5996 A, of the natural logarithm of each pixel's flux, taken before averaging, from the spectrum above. 2.37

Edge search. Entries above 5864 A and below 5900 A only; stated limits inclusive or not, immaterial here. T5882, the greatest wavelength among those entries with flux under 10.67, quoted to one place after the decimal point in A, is 5898.0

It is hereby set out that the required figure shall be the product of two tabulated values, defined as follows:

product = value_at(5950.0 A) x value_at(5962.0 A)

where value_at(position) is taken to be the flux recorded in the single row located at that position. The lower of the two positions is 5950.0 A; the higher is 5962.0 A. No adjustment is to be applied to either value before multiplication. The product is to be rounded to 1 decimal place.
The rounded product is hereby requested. 104.5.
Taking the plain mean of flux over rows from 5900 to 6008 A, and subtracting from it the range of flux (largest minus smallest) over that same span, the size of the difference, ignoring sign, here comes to 8.3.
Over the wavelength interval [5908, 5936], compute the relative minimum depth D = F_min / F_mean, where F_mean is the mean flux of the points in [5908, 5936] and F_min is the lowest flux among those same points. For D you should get 0.882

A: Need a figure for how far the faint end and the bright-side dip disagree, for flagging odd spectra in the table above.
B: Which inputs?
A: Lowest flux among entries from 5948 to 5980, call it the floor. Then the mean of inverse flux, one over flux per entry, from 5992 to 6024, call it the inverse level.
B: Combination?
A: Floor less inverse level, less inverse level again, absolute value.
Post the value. 9.7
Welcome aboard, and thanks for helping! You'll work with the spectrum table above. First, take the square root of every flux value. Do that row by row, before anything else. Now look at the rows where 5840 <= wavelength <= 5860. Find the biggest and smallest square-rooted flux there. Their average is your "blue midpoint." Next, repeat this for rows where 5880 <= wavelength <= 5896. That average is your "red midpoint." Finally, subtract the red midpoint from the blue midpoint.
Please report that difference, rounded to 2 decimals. 0.25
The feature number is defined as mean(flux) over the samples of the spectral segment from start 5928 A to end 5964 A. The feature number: 10.4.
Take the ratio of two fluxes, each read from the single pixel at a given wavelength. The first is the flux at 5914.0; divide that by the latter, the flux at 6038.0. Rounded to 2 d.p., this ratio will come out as 0.87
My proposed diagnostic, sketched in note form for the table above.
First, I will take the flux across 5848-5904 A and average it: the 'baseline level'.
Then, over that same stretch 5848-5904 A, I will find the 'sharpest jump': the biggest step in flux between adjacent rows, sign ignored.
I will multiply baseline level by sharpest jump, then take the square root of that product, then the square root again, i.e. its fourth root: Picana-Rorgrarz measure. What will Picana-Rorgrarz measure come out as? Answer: 2.0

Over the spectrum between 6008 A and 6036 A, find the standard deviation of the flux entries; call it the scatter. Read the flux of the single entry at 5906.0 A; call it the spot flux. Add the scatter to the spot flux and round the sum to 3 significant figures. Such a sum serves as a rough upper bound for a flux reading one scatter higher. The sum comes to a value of 10.5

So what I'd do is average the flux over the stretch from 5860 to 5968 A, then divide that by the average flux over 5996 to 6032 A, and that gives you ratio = 0.94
